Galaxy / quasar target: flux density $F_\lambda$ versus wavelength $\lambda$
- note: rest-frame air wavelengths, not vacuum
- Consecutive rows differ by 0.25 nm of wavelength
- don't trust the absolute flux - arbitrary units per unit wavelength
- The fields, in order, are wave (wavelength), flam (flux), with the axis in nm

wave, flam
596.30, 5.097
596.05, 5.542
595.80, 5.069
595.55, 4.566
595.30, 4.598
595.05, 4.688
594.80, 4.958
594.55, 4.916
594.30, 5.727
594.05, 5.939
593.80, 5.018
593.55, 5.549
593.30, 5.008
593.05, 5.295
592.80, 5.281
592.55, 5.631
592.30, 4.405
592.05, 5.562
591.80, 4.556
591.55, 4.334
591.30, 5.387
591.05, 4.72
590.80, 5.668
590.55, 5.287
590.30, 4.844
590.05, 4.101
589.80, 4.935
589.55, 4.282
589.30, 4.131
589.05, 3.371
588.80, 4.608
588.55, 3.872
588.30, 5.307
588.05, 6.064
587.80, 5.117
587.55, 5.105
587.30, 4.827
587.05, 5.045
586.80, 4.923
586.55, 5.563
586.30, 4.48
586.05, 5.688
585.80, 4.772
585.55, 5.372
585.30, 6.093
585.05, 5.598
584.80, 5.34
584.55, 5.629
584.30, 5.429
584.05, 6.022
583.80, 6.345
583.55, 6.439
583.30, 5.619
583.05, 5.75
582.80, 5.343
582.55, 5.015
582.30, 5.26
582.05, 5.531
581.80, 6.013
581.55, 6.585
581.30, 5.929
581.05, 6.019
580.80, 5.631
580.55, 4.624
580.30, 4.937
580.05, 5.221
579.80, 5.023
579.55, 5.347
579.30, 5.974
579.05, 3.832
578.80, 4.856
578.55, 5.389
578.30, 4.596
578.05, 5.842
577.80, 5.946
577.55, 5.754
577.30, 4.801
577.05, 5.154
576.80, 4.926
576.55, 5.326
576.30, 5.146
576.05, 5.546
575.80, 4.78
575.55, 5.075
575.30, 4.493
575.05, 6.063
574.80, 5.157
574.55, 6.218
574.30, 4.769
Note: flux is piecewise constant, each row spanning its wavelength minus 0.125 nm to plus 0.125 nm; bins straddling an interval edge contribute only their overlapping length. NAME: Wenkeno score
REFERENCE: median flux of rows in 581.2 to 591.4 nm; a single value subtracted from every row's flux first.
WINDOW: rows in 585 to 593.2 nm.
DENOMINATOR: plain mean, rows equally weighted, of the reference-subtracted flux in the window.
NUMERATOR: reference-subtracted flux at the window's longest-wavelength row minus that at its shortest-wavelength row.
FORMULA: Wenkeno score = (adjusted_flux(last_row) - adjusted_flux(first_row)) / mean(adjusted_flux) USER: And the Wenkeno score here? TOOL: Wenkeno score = 1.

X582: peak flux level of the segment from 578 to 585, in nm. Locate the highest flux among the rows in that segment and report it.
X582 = 6.585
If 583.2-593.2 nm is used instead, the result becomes 6.439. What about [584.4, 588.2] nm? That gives 6.093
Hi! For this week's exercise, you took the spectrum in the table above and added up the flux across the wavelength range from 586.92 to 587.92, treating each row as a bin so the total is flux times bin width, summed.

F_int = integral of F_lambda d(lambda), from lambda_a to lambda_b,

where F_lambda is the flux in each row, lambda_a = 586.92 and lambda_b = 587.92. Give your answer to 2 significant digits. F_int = 5.0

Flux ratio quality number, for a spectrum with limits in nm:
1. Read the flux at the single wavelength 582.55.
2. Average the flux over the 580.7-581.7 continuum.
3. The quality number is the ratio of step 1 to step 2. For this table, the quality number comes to 0.83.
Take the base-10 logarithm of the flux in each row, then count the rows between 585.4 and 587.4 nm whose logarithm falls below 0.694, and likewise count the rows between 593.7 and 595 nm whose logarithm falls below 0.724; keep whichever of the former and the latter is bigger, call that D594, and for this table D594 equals 4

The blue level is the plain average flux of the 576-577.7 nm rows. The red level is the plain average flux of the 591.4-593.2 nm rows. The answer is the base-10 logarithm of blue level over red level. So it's 0.019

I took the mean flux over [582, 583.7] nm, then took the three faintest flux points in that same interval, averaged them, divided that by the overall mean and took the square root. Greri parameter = 0.97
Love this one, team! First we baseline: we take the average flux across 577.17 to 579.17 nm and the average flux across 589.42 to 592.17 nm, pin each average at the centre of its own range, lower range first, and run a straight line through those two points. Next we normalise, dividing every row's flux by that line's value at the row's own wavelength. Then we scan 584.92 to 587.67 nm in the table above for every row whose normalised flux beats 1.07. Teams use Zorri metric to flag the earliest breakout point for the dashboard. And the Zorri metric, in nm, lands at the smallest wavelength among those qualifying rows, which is 585.05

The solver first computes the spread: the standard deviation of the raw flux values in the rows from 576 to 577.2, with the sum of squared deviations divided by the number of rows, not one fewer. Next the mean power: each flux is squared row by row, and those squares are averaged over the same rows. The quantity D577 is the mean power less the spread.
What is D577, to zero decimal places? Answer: 27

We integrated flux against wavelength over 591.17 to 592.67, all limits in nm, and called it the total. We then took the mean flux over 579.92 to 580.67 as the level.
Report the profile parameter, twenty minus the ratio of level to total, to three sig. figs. 19.3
